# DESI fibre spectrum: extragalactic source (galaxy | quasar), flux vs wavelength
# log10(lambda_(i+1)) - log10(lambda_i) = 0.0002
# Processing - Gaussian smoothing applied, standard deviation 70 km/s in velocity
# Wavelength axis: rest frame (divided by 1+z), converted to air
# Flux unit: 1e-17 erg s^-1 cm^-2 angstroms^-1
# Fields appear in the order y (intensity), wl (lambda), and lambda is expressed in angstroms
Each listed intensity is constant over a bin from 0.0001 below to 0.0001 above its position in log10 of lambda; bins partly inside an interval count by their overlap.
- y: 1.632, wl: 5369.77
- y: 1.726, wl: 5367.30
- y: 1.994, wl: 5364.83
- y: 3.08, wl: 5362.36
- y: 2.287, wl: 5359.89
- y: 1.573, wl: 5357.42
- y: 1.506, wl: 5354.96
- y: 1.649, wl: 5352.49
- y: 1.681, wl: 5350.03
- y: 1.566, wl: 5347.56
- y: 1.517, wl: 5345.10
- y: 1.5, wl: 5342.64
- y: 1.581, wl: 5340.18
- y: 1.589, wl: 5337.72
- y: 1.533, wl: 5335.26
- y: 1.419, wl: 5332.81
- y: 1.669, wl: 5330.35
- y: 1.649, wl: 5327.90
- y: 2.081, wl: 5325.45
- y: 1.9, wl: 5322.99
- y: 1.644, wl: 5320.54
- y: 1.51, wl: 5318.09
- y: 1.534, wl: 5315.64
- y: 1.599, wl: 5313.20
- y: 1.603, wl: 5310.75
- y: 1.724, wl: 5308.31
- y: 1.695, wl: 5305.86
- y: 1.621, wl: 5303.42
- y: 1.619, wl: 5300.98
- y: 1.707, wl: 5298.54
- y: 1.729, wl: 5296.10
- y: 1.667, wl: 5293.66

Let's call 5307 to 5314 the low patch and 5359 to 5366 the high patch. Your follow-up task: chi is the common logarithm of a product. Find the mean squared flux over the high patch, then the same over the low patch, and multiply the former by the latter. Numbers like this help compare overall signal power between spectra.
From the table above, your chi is 1.2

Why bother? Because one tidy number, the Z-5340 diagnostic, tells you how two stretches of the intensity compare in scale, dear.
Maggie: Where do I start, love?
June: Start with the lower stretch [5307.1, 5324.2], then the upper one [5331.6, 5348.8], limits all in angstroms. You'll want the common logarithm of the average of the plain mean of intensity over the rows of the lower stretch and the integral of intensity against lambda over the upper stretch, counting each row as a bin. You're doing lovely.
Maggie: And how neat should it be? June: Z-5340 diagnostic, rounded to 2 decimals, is 1.15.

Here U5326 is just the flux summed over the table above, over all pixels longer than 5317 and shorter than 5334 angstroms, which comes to 11.9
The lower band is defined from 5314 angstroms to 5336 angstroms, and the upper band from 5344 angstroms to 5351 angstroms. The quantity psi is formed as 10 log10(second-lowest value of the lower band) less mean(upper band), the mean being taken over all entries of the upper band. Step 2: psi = 0.2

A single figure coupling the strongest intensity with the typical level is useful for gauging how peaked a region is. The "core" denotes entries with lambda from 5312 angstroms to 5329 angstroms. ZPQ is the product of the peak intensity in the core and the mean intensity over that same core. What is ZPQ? 3.5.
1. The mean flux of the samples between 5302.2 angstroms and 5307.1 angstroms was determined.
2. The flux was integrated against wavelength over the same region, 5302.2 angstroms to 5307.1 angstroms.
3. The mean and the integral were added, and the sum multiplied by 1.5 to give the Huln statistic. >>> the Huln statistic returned 15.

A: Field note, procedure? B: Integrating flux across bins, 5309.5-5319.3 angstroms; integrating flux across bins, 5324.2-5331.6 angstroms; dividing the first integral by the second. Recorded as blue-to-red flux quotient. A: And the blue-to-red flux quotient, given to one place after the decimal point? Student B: 1.2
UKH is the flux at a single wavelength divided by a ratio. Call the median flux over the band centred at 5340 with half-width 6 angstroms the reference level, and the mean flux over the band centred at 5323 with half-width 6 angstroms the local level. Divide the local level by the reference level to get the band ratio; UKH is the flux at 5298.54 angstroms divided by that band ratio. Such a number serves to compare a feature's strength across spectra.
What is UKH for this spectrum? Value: 1.49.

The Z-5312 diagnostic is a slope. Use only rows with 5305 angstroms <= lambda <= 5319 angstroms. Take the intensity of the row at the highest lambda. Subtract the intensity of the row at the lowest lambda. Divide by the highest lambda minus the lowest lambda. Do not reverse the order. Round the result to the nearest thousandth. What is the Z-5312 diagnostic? -0.015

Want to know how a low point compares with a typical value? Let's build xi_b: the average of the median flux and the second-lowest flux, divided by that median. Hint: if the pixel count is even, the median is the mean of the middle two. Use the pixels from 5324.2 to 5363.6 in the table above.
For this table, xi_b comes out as 0.973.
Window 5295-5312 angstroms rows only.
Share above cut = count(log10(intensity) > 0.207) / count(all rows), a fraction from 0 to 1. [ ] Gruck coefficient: 0.86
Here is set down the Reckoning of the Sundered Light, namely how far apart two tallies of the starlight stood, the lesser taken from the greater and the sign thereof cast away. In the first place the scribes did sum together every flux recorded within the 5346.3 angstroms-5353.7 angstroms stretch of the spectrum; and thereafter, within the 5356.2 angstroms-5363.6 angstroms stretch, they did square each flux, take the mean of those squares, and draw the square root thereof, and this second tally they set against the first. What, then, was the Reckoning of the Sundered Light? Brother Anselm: 2.5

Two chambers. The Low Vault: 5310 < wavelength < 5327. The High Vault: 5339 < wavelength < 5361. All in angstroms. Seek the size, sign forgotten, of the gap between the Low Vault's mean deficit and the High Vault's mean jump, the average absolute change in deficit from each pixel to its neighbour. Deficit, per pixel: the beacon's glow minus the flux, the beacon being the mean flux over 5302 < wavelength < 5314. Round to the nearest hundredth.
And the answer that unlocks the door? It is 0.20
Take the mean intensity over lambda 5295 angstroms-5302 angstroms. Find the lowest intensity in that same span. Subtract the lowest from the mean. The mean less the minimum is 0.07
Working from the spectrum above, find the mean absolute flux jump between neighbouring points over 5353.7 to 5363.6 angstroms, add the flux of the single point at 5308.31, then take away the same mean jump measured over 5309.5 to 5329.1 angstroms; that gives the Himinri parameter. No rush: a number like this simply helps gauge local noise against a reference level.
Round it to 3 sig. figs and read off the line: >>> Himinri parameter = 2.09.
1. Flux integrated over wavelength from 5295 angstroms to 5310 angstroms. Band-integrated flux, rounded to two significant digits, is 25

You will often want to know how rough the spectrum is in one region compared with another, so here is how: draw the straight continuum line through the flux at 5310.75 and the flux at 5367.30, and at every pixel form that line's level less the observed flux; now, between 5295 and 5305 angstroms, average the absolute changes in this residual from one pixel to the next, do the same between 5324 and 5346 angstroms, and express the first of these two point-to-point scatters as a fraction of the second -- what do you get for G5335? 0.34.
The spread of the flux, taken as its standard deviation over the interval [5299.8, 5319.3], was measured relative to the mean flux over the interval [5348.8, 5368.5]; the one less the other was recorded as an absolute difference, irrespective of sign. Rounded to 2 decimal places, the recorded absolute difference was 1.87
